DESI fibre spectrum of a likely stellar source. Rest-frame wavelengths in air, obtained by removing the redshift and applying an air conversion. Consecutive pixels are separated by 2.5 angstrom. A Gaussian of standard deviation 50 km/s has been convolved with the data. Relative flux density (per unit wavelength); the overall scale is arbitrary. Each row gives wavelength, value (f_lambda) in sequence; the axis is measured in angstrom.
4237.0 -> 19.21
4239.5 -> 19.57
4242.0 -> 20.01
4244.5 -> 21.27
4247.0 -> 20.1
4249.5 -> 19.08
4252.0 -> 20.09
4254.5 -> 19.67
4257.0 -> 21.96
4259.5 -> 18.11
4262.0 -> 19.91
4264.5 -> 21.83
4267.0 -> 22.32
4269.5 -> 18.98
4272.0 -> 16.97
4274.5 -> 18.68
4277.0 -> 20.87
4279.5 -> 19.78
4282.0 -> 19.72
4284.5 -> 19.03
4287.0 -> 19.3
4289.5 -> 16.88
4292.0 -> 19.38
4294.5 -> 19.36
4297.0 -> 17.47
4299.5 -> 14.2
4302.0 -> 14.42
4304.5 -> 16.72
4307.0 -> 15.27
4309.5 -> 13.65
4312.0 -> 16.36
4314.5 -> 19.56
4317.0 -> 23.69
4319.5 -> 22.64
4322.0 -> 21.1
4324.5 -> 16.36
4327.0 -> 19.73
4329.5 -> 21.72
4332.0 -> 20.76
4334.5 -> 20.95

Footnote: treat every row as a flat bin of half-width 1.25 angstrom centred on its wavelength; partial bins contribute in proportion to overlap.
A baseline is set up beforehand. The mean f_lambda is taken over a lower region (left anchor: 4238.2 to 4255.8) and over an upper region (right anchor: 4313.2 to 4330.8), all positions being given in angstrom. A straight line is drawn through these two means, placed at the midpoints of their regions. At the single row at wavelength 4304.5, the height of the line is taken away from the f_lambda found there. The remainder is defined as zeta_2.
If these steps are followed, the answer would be -3.8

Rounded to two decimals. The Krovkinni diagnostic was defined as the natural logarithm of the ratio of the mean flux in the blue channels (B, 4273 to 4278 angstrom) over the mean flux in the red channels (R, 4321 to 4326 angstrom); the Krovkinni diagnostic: 0.05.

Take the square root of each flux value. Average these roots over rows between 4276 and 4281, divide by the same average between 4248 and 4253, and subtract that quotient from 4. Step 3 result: 2.98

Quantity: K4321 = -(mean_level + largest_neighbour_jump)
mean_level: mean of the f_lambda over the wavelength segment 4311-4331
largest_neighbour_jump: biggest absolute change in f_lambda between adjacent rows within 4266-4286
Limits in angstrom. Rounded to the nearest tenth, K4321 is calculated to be -23.5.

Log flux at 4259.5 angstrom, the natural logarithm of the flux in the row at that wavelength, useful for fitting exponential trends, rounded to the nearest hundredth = 2.90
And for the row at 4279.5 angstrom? 2.98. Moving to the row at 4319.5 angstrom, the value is 3.12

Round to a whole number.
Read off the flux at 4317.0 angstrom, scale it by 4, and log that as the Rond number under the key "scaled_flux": 95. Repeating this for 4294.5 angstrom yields 77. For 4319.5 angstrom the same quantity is 91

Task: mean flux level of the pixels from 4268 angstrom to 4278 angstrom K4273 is 18.9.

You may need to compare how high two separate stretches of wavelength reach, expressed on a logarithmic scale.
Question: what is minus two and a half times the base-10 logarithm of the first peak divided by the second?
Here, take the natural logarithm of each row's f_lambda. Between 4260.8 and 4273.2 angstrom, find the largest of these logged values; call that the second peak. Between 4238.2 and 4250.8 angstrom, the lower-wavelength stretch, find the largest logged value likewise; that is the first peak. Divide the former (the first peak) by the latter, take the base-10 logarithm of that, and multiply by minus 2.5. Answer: 0.017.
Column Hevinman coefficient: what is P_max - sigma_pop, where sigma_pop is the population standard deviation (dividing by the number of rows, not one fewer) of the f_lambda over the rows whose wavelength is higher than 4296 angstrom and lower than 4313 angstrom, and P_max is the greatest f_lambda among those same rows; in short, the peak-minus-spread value 16.1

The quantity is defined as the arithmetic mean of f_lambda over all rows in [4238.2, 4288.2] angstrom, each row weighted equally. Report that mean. 19.9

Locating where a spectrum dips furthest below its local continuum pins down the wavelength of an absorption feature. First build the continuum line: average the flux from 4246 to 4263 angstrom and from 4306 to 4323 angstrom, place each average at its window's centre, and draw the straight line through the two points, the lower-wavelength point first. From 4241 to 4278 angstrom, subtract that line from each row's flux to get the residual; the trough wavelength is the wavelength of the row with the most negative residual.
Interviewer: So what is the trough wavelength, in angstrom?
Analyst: 4272.0 angstrom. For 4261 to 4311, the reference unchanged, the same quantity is 4309.5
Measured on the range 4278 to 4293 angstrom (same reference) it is 4289.5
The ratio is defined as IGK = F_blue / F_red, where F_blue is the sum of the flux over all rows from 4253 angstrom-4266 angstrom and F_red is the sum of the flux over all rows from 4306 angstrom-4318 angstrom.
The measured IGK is 1.15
